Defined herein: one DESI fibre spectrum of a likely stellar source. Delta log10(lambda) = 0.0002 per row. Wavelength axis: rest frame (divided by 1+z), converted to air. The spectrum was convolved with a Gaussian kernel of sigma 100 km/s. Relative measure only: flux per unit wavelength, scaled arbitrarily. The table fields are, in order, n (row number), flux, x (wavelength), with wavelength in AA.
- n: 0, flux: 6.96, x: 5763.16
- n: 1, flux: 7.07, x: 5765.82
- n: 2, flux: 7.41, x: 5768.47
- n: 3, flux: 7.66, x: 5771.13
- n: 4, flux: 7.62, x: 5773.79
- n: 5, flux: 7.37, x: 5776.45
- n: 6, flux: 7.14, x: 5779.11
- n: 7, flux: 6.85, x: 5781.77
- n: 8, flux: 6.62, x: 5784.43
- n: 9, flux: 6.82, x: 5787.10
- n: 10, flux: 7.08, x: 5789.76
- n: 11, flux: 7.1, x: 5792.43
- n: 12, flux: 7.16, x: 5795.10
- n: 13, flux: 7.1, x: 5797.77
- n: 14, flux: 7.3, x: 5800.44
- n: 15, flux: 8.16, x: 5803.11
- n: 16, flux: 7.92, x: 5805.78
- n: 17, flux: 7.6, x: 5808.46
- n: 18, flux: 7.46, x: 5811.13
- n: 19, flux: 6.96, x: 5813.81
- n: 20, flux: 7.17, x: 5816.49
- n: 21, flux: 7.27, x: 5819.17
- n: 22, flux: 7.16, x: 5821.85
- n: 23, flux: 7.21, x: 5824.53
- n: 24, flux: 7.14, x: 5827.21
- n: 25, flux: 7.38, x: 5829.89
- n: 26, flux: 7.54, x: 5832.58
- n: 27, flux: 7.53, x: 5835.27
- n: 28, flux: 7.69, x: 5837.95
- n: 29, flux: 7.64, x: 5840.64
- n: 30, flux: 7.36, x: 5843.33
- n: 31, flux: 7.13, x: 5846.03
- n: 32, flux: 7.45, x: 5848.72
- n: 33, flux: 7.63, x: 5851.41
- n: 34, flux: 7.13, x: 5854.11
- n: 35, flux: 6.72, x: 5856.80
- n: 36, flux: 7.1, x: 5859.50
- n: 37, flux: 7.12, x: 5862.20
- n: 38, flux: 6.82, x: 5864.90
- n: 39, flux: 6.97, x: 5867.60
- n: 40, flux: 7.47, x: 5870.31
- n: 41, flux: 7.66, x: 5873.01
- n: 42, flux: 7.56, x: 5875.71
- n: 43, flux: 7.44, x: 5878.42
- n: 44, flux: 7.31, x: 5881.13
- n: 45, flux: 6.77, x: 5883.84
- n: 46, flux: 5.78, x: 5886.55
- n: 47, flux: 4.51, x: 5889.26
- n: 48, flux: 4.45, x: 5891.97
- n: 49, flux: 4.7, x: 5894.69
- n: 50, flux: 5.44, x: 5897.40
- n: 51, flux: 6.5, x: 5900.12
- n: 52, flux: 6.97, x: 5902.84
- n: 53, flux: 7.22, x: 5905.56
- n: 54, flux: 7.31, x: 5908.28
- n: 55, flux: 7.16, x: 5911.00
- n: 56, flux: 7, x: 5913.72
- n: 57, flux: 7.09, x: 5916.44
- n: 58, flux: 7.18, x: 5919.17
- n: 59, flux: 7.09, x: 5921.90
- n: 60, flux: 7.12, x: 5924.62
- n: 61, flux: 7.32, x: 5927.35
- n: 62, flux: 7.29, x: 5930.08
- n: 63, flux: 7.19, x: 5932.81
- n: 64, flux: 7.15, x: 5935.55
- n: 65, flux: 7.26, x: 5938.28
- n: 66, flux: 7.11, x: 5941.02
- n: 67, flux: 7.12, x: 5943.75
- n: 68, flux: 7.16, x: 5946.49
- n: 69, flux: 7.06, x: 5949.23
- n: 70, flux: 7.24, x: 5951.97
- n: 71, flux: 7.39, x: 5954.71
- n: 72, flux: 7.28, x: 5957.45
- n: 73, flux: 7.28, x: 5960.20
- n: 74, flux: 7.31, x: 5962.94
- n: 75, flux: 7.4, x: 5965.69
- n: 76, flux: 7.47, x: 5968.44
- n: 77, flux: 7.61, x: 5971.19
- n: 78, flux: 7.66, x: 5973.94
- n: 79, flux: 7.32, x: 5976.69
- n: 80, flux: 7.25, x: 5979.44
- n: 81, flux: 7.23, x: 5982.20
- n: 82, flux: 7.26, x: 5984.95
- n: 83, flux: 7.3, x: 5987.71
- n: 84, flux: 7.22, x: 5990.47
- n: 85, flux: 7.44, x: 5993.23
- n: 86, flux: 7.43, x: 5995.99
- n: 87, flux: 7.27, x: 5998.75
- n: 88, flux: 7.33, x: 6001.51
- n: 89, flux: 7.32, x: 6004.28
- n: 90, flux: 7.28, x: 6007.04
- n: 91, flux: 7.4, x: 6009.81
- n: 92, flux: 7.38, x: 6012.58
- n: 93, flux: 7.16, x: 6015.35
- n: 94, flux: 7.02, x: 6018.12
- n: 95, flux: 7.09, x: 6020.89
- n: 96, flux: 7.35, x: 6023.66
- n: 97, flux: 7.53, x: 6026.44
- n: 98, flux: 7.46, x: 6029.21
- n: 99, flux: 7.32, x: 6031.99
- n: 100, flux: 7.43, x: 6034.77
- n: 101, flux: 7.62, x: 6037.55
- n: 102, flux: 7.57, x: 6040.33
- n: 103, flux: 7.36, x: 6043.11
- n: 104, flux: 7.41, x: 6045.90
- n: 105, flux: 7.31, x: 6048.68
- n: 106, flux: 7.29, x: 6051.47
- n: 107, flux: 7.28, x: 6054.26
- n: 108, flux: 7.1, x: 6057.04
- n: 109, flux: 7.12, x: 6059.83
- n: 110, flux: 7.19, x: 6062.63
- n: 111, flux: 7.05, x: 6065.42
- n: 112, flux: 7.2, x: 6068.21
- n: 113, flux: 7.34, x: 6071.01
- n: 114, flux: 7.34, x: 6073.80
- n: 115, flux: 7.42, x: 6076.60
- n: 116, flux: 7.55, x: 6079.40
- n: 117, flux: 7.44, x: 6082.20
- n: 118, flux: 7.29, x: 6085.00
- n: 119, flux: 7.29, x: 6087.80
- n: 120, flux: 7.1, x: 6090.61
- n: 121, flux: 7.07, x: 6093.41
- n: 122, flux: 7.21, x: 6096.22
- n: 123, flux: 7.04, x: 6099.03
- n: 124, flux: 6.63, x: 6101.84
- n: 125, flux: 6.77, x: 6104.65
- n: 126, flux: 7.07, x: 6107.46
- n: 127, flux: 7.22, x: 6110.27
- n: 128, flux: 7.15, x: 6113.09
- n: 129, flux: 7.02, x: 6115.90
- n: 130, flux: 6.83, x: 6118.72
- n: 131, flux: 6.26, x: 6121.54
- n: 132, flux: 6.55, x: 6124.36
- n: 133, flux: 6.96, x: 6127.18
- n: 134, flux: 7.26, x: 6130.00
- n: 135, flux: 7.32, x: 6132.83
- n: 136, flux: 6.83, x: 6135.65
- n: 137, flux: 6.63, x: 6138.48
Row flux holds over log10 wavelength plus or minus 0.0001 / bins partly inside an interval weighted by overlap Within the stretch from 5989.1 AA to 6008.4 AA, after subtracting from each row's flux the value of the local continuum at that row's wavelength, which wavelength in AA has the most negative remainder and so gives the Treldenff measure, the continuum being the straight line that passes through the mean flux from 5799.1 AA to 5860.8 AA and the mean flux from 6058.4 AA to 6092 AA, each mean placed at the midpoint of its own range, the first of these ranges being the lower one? 5990.47 AA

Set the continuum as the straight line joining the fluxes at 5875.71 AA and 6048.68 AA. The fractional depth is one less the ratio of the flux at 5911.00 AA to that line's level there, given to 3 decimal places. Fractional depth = 0.046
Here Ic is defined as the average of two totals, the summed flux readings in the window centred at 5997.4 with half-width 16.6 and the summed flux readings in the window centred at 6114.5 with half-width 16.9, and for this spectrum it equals 85.31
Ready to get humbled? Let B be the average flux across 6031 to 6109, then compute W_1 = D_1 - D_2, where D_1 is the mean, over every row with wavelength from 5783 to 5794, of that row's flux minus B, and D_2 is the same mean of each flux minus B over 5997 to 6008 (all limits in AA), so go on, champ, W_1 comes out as -0.40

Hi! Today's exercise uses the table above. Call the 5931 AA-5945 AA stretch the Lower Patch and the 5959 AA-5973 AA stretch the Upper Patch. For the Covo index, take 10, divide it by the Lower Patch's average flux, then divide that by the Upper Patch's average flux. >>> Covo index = 0.188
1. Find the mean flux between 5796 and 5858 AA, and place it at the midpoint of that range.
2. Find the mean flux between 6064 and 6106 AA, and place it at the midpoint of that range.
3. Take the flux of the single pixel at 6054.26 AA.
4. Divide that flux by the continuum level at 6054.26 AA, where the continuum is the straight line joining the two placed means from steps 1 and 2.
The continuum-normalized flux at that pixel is 1.01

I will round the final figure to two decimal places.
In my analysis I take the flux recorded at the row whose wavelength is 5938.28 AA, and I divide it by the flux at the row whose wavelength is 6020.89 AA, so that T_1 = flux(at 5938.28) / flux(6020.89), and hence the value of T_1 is 1.02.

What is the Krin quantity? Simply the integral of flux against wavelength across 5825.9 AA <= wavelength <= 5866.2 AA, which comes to 294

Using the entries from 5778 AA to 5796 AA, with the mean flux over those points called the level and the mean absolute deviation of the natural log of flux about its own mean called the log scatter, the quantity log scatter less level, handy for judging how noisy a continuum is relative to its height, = -6.94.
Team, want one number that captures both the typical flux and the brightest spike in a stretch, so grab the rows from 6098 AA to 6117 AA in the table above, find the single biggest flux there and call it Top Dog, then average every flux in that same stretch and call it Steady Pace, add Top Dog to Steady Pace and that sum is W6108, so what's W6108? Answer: 14.2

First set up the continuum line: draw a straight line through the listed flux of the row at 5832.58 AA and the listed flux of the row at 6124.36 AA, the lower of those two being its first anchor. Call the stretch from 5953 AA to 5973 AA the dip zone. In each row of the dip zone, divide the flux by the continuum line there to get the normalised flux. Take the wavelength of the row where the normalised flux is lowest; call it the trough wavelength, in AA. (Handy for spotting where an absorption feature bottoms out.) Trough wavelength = 5957.45 AA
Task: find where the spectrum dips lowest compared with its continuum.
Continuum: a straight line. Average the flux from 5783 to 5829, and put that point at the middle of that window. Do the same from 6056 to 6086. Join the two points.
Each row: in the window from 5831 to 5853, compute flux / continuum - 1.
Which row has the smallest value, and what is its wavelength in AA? 5846.03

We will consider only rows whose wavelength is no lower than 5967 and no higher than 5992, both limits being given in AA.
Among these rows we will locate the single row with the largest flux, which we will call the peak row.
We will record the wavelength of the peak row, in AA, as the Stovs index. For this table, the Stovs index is 5973.94 AA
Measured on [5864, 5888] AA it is 5873.01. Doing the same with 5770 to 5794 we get 5771.13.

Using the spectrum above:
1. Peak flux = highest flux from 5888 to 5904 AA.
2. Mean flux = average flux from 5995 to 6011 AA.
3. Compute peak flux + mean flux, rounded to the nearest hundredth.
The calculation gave 14.31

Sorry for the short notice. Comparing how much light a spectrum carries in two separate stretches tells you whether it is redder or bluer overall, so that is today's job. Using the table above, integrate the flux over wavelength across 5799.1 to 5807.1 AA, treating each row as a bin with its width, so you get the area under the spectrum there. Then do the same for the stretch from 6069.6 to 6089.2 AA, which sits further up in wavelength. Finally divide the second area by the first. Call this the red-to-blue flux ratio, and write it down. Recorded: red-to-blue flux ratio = 2.3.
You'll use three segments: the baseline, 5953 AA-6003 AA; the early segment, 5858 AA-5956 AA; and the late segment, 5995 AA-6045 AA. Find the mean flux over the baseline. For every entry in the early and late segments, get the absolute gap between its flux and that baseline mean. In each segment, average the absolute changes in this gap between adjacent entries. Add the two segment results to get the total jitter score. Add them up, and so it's 0.34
